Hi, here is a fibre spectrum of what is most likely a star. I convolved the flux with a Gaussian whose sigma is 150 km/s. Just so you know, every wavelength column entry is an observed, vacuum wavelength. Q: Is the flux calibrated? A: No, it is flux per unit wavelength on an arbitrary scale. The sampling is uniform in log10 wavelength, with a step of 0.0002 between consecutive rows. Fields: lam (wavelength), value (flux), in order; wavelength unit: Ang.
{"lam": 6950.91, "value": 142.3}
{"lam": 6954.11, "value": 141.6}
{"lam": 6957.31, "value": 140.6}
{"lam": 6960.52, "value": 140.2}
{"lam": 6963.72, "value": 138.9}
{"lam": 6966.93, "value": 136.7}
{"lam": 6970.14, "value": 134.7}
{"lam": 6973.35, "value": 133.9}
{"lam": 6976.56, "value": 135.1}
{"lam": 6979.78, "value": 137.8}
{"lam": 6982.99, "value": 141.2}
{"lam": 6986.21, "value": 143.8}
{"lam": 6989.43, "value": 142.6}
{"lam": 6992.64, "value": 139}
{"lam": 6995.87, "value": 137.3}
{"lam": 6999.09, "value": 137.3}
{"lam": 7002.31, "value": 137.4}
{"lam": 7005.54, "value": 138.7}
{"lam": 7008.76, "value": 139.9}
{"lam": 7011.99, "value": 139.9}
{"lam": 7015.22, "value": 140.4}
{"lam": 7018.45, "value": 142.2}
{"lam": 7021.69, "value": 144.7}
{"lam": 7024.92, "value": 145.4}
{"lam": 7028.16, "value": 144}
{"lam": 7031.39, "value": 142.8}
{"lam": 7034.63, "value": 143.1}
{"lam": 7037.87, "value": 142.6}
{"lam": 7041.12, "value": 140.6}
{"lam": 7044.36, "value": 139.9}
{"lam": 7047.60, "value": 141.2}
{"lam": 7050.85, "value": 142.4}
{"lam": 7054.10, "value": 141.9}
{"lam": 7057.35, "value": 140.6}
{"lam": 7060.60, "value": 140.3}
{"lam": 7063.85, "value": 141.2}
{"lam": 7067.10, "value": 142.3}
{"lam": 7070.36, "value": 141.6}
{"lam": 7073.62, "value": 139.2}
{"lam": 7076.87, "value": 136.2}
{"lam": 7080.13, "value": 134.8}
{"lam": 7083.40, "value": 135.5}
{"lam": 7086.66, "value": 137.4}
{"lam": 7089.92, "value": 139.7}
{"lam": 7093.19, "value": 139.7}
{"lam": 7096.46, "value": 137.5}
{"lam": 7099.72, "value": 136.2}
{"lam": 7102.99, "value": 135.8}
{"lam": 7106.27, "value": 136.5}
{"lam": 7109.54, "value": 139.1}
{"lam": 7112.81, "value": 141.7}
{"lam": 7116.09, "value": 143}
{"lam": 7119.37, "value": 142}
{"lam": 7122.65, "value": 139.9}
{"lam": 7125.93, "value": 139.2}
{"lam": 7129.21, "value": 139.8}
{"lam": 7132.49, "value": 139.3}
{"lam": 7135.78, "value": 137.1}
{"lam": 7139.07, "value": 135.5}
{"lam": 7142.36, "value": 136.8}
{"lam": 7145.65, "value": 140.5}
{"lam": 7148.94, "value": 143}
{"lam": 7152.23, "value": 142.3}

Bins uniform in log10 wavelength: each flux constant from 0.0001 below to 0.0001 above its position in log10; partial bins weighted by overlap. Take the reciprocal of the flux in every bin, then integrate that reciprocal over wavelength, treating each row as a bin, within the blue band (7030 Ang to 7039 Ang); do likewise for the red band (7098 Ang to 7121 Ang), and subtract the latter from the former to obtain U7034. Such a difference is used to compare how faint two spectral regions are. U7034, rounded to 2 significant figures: -0.10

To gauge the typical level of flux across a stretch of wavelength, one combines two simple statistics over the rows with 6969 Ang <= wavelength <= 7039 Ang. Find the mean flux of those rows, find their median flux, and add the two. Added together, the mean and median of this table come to 280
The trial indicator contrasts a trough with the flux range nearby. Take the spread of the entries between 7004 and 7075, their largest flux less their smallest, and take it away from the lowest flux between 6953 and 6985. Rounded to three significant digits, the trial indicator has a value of 127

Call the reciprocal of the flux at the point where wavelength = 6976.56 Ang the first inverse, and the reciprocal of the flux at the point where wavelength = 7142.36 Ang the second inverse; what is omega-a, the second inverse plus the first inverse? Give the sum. 0.0147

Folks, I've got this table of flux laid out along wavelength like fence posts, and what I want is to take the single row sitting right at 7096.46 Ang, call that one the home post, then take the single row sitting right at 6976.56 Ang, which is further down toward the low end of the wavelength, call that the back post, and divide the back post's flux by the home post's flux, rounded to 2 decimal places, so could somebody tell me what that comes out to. 0.98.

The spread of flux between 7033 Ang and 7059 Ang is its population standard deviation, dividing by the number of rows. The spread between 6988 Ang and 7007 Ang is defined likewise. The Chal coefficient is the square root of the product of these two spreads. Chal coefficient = 1.4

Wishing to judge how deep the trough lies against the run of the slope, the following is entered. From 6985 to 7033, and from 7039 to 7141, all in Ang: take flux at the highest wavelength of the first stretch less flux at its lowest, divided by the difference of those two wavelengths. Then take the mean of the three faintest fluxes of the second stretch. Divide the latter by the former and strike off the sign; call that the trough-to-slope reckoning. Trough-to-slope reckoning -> 6111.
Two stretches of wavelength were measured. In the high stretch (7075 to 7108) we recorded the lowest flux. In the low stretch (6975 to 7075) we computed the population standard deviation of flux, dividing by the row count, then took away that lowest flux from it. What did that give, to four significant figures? -132.5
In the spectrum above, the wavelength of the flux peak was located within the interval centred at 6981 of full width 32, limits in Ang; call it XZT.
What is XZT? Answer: 6986.21 Ang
